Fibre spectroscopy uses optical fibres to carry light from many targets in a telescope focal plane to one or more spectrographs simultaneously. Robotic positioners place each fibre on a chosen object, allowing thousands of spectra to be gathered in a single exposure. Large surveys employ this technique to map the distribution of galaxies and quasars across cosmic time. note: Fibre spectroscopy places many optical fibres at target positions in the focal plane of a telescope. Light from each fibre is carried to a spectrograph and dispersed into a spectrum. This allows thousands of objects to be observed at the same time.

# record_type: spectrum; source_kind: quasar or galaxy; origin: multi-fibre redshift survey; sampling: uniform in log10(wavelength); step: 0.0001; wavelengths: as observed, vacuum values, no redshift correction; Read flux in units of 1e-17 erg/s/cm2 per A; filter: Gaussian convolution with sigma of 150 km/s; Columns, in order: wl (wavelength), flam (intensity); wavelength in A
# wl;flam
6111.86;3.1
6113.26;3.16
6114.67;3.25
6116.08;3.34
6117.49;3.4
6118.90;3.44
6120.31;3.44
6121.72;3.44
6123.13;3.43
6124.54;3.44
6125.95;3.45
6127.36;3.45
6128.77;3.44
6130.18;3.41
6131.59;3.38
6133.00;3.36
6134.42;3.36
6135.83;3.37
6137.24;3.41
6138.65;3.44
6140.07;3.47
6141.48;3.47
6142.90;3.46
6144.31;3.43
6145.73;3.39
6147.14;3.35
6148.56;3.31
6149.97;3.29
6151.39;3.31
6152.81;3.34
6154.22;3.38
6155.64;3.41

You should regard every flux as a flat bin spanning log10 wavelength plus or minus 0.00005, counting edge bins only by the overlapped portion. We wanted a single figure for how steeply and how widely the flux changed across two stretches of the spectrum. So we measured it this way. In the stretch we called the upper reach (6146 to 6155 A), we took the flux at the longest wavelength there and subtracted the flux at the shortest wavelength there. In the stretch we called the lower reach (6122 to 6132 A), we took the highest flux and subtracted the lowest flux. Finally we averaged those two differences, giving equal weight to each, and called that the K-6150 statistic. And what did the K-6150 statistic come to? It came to 0.05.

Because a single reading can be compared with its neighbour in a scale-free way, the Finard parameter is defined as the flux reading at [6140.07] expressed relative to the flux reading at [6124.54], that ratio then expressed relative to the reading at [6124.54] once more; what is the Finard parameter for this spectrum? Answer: 0.293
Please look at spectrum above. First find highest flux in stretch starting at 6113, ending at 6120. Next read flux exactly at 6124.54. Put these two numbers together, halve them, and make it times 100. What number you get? 344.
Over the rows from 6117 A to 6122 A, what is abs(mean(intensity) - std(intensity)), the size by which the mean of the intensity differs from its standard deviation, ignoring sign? 3.41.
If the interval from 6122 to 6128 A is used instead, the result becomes 3.43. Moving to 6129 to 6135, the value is 3.36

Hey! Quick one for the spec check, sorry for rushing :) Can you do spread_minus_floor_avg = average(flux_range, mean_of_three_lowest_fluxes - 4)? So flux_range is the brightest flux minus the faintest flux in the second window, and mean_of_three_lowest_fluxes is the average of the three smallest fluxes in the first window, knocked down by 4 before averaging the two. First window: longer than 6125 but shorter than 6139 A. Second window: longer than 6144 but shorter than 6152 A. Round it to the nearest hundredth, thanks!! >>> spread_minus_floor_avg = -0.25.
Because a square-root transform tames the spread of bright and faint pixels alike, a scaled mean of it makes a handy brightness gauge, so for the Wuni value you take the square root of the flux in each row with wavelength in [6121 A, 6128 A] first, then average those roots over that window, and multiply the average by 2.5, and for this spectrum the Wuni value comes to 4.638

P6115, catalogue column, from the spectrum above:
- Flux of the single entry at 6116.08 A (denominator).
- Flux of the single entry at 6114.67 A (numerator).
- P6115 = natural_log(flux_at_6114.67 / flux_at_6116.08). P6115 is -0.027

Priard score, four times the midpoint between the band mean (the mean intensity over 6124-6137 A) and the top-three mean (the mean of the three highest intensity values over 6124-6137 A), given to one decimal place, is 13.7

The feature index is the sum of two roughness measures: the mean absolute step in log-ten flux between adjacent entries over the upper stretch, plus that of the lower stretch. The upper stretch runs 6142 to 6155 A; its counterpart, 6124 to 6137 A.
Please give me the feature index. 0.006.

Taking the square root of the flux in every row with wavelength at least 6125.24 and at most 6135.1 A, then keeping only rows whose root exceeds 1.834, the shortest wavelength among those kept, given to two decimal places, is 6125.95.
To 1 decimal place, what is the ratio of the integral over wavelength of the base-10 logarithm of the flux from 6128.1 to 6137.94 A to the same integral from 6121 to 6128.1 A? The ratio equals 1.4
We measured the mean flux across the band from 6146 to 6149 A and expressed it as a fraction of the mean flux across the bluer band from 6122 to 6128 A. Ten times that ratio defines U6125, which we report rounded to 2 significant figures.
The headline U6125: 9.7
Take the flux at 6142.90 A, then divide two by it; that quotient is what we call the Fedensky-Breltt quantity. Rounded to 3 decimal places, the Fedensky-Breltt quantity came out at 0.578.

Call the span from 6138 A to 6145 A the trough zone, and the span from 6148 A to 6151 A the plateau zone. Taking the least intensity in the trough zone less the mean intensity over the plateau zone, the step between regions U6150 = 0.13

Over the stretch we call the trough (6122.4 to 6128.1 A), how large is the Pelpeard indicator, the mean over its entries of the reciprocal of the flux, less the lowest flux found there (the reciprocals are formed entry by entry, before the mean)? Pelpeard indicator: -3.14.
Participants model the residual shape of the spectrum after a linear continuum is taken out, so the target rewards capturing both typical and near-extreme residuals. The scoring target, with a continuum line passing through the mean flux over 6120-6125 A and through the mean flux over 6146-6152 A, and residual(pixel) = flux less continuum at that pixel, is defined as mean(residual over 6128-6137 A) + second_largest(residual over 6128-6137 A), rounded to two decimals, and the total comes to 0.00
